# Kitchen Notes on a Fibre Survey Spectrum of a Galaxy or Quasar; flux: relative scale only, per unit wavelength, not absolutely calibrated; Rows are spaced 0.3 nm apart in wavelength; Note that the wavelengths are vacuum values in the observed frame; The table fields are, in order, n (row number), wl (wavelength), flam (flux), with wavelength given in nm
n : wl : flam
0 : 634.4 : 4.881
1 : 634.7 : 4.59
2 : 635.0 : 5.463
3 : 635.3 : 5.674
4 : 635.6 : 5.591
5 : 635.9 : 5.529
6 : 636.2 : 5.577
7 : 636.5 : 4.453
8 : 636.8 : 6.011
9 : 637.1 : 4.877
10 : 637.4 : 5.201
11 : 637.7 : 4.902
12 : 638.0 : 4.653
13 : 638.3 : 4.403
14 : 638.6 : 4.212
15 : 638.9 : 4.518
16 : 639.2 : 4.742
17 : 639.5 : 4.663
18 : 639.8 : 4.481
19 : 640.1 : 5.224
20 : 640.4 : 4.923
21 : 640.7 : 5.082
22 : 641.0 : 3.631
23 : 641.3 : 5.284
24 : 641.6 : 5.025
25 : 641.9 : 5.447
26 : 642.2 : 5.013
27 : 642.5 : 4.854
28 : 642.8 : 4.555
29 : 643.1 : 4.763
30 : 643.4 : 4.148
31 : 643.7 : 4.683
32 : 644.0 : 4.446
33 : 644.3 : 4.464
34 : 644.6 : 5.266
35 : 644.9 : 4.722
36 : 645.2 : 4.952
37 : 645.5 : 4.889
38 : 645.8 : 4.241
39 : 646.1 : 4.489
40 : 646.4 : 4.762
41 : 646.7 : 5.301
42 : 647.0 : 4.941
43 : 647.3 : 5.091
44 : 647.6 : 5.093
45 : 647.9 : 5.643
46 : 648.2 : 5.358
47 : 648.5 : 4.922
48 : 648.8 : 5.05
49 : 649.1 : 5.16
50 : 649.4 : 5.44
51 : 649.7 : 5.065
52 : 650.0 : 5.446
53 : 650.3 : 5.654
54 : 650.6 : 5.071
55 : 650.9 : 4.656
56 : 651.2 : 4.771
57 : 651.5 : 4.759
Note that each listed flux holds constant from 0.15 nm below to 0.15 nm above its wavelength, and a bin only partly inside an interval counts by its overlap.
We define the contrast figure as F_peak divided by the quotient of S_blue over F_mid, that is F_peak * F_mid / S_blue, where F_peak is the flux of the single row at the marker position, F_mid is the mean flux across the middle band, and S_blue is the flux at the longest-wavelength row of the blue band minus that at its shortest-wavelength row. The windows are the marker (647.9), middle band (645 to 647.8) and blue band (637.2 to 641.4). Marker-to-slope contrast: 331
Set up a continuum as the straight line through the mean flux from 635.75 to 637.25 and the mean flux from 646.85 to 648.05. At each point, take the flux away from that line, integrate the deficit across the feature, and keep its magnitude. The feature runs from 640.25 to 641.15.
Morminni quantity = 0.64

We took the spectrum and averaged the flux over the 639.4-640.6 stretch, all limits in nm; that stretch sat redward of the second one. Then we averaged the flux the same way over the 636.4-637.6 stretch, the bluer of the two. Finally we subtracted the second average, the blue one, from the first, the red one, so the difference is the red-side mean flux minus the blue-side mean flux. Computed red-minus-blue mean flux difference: -0.31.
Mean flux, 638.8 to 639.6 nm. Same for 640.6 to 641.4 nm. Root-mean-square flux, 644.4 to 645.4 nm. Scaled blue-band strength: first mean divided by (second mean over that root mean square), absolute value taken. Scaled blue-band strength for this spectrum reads 5.0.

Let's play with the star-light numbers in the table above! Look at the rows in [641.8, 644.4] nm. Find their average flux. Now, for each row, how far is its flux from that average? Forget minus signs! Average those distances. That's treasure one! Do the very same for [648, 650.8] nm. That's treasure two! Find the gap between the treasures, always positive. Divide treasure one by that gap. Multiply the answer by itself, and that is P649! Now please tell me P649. 16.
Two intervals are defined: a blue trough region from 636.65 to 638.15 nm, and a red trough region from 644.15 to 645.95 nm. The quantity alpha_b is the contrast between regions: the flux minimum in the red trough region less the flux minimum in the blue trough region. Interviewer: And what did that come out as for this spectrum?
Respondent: -0.41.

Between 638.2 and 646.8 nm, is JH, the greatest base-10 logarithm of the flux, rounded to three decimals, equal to 0.736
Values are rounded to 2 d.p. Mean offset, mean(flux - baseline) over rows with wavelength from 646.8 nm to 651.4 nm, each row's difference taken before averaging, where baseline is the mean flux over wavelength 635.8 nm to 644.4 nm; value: 0.34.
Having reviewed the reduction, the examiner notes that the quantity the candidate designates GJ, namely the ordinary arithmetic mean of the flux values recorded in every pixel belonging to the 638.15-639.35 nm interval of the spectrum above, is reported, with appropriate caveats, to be 4.47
